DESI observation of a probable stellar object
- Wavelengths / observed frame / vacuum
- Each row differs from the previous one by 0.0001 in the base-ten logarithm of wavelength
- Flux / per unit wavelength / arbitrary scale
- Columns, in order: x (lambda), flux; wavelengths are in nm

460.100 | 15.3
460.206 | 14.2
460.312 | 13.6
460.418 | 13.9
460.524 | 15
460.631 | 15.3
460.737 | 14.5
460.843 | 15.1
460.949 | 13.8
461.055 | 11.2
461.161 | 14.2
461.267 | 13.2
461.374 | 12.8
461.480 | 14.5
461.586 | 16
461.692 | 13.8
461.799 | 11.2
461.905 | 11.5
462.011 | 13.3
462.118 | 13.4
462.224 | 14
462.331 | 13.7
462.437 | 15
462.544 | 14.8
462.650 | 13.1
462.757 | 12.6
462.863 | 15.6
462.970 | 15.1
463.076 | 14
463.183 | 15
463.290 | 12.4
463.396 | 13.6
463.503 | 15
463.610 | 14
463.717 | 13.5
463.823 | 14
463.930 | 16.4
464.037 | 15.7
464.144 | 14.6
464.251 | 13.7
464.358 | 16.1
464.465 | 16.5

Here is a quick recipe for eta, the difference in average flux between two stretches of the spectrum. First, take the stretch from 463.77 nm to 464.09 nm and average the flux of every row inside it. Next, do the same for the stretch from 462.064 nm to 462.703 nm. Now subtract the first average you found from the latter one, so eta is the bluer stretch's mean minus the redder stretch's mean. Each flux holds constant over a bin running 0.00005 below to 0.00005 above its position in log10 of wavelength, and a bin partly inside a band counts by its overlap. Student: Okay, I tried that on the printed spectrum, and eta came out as -1.4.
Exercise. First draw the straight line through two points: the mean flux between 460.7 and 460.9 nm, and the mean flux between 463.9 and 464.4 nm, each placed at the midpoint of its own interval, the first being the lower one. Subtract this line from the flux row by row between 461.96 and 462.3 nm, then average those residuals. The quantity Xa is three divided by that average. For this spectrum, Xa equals -2.1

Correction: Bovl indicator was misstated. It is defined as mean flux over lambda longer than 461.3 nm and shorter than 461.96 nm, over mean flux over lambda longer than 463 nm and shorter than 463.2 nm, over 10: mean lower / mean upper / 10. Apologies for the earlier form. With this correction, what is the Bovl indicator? 0.092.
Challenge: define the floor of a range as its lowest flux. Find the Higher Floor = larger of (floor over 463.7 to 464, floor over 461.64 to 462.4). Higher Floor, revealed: 13.5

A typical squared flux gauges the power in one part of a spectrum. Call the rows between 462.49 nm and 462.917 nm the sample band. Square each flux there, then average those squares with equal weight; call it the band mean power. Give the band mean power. 198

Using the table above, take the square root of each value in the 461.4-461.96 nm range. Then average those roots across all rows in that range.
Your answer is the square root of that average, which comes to 1.91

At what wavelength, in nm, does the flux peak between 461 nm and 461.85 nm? 461.586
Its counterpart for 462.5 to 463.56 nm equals 462.863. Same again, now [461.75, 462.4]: 462.224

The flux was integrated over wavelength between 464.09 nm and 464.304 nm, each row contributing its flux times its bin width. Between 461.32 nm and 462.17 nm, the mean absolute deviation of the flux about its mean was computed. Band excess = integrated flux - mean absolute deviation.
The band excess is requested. 1.9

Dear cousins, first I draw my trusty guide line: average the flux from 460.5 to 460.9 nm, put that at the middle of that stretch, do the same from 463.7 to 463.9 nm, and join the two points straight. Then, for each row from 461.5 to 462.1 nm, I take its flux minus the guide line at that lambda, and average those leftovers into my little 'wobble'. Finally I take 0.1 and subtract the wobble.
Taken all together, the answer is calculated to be 1.5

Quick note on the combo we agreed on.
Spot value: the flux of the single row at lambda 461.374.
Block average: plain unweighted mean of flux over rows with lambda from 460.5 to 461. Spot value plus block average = 27.5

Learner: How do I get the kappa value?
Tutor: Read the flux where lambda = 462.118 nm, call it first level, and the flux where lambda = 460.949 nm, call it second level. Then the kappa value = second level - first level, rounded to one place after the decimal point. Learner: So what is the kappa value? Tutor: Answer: 0.4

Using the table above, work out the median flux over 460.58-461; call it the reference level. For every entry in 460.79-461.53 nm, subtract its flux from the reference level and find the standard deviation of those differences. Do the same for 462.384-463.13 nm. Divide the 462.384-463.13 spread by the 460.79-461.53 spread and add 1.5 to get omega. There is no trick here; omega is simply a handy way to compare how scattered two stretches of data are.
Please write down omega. 2.4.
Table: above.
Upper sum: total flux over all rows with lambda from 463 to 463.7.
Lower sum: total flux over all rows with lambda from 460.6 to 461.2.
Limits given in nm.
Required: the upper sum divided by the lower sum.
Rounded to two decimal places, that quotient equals 1.00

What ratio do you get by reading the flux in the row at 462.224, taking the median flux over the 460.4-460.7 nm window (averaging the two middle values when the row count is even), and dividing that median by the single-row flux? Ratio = 1.071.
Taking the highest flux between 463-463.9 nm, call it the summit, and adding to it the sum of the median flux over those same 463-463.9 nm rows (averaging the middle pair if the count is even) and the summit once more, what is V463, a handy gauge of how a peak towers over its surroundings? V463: 44.0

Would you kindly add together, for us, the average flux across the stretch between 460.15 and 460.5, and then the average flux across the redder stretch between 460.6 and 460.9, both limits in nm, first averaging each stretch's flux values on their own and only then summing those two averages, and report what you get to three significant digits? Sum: 28.9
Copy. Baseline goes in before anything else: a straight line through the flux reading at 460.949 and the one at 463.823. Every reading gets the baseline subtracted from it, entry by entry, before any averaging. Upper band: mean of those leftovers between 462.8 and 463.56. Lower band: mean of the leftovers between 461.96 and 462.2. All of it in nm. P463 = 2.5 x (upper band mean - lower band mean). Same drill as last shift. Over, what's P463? 2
